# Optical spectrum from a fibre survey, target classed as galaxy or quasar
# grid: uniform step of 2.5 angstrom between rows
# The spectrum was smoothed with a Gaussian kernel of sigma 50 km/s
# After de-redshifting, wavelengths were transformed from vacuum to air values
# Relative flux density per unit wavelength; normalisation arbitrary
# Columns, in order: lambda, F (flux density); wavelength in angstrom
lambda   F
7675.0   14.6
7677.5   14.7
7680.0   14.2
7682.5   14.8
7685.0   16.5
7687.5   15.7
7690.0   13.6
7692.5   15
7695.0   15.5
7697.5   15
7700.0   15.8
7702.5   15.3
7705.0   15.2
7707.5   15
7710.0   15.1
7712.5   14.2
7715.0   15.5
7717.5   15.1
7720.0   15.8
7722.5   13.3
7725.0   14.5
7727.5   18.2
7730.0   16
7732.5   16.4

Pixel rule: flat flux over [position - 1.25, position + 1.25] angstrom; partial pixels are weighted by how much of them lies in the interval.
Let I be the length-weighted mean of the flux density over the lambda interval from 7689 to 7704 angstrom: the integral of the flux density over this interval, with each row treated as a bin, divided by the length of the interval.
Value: 15.06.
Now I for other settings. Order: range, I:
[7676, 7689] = 15.14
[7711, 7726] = 14.74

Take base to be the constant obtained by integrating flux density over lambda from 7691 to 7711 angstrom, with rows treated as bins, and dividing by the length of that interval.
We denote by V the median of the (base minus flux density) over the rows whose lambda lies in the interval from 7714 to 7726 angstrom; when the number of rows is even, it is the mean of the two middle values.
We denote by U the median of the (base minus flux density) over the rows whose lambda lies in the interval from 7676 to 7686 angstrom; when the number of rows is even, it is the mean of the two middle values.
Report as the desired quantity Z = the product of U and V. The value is 0.056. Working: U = 0.47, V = 0.12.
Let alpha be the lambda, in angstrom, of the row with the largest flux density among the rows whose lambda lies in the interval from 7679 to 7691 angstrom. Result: 7685.0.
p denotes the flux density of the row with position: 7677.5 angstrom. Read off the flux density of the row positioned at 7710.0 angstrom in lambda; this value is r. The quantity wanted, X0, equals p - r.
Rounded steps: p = 14.7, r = 15.1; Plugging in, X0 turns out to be -0.4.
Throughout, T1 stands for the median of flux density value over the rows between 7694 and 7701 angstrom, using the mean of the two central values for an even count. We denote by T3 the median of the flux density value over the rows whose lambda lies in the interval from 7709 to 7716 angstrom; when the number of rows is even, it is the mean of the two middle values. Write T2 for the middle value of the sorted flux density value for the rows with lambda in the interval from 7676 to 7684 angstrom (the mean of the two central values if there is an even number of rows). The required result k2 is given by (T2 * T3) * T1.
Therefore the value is 3441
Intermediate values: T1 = 15.5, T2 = 14.7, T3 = 15.1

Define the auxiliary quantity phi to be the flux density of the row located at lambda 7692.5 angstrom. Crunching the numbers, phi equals 15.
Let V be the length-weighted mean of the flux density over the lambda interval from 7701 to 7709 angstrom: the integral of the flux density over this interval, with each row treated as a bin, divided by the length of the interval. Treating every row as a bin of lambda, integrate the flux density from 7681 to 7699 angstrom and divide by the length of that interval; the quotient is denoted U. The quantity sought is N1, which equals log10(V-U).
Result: -1.5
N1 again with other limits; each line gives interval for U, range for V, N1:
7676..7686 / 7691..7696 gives -0.8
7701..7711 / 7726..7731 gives 0.3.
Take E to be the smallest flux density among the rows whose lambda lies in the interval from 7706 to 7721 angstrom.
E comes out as 14.2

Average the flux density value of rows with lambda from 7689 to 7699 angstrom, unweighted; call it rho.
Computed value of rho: 14.8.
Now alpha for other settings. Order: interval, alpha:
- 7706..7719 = 7715.0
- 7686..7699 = 7687.5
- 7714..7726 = 7720.0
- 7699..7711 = 7700.0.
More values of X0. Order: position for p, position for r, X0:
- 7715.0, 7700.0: -0.3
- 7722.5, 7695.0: -2.2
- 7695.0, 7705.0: 0.3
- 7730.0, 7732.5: -0.4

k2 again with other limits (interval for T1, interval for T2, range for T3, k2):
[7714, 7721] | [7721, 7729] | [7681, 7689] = 3529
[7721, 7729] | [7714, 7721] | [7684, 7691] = 3529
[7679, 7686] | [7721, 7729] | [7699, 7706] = 3283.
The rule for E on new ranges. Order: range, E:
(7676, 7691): 13.6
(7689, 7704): 13.6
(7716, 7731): 13.3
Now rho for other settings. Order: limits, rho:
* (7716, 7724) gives 14.7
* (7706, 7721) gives 15.1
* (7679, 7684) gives 14.5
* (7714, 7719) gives 15.3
